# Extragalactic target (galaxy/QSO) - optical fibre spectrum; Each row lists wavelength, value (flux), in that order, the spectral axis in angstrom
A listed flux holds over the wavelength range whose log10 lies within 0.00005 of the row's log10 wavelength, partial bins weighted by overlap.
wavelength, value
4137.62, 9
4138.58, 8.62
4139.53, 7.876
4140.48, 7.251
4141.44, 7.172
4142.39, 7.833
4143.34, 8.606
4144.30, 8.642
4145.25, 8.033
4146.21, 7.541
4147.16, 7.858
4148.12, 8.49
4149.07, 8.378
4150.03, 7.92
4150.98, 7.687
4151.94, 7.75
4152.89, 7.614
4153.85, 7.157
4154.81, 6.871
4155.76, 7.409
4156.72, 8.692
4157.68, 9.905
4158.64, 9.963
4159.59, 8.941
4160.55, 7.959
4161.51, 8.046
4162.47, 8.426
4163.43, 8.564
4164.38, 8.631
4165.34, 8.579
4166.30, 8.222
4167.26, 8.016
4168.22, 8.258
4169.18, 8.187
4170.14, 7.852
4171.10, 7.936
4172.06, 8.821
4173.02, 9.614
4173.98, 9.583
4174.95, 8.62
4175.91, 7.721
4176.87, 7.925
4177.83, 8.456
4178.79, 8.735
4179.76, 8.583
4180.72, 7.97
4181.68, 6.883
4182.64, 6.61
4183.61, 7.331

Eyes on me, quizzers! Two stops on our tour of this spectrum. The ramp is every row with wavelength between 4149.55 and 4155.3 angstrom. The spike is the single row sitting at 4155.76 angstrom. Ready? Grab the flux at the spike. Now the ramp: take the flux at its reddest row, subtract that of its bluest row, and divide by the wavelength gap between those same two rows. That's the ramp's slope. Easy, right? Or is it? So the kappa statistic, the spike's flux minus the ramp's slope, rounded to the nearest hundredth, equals 7.63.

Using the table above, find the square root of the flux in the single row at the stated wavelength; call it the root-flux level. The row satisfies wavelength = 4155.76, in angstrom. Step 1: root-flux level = 2.72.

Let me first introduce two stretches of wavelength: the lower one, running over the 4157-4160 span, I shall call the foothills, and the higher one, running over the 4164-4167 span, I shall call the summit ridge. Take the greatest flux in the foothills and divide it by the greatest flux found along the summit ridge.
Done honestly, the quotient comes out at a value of 1.15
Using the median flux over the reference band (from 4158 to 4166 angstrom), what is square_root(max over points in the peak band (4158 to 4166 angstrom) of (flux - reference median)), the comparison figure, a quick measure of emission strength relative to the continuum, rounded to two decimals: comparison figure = 1.18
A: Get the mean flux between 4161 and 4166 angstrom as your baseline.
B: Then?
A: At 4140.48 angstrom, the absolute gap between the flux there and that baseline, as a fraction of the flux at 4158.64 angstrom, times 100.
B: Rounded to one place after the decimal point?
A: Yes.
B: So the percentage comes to 12.0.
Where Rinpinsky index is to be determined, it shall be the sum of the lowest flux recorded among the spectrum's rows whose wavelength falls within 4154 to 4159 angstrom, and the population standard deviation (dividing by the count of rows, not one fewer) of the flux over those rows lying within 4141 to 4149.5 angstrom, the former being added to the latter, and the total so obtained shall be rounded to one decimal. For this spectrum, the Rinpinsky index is 7.4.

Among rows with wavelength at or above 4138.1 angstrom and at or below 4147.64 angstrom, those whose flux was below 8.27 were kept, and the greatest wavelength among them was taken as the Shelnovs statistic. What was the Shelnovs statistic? 4147.16 angstrom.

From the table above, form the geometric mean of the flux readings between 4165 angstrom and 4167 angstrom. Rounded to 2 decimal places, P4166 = 8.40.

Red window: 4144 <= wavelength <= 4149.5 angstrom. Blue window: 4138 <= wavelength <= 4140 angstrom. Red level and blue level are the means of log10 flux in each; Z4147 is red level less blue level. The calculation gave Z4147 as -0.005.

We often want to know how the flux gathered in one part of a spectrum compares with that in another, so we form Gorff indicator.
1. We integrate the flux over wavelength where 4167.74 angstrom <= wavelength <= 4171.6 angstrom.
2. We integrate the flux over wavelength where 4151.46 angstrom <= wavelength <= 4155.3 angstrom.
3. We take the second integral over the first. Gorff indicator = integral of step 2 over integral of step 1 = 0.91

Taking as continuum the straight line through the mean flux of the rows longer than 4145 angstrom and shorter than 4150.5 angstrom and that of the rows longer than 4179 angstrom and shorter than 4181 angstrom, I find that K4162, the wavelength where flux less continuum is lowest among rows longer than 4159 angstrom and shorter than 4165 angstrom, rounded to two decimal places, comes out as 4160.55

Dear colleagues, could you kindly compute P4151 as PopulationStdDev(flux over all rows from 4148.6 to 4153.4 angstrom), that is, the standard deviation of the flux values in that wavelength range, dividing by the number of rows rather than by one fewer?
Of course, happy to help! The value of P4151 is 0.27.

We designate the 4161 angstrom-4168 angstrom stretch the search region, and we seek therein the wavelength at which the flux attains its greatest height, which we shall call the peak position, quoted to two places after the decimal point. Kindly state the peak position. 4164.38 angstrom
